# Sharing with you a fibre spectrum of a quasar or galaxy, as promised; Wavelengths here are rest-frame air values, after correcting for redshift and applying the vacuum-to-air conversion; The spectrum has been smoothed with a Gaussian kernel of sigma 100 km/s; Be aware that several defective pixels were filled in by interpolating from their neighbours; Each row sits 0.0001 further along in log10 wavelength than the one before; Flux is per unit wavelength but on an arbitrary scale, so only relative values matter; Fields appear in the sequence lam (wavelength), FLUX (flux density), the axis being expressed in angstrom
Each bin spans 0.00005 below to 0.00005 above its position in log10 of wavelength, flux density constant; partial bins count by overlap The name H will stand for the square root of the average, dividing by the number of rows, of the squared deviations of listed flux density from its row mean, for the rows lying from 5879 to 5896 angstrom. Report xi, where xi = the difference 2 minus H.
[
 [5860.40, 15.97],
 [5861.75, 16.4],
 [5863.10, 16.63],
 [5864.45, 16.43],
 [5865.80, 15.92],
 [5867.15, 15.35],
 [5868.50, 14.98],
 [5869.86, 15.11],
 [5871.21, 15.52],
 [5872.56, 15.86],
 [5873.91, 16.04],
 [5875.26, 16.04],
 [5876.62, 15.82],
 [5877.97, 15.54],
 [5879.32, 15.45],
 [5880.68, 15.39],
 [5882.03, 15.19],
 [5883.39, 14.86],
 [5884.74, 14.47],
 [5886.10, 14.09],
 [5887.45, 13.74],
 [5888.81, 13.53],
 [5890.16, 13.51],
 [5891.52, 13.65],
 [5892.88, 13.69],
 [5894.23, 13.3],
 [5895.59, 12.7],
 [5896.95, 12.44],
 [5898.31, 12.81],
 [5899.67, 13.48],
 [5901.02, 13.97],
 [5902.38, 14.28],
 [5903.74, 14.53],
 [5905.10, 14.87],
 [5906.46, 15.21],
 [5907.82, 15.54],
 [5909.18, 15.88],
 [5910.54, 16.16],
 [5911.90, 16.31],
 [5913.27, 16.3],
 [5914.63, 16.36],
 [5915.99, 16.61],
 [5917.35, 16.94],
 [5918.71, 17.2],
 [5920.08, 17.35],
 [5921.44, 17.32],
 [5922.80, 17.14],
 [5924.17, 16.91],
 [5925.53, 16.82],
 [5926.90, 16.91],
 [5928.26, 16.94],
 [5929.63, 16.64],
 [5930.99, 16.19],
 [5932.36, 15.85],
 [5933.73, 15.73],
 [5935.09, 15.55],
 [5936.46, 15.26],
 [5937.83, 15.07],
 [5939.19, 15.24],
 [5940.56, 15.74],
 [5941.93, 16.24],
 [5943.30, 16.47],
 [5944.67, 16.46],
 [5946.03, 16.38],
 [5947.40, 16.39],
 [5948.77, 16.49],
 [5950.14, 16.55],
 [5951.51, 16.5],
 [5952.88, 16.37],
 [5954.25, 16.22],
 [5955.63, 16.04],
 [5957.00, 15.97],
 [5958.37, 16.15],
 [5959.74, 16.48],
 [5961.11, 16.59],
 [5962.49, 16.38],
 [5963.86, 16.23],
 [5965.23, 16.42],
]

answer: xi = 1.16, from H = 0.84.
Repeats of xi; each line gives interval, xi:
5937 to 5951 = 1.48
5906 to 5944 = 1.32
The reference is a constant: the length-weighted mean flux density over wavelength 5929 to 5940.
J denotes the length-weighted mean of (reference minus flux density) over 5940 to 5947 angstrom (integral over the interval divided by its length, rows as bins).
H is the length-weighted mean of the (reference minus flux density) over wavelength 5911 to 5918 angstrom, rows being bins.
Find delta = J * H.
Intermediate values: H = -0.8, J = -0.6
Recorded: 0.5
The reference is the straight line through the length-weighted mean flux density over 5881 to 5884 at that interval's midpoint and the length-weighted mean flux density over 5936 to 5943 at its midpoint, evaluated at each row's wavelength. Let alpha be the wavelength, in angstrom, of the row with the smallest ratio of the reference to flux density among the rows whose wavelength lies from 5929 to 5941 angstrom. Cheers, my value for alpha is 5929.63 angstrom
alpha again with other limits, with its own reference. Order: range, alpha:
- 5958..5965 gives 5961.11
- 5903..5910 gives 5909.18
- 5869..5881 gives 5873.91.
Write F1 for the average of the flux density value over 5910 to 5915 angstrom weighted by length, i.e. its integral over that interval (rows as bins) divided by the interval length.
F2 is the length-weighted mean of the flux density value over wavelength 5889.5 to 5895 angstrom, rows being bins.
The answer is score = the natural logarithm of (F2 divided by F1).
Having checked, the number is -0.185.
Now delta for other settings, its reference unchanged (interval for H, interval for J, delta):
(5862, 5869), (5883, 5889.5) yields -0.4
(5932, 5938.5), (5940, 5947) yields -0.1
